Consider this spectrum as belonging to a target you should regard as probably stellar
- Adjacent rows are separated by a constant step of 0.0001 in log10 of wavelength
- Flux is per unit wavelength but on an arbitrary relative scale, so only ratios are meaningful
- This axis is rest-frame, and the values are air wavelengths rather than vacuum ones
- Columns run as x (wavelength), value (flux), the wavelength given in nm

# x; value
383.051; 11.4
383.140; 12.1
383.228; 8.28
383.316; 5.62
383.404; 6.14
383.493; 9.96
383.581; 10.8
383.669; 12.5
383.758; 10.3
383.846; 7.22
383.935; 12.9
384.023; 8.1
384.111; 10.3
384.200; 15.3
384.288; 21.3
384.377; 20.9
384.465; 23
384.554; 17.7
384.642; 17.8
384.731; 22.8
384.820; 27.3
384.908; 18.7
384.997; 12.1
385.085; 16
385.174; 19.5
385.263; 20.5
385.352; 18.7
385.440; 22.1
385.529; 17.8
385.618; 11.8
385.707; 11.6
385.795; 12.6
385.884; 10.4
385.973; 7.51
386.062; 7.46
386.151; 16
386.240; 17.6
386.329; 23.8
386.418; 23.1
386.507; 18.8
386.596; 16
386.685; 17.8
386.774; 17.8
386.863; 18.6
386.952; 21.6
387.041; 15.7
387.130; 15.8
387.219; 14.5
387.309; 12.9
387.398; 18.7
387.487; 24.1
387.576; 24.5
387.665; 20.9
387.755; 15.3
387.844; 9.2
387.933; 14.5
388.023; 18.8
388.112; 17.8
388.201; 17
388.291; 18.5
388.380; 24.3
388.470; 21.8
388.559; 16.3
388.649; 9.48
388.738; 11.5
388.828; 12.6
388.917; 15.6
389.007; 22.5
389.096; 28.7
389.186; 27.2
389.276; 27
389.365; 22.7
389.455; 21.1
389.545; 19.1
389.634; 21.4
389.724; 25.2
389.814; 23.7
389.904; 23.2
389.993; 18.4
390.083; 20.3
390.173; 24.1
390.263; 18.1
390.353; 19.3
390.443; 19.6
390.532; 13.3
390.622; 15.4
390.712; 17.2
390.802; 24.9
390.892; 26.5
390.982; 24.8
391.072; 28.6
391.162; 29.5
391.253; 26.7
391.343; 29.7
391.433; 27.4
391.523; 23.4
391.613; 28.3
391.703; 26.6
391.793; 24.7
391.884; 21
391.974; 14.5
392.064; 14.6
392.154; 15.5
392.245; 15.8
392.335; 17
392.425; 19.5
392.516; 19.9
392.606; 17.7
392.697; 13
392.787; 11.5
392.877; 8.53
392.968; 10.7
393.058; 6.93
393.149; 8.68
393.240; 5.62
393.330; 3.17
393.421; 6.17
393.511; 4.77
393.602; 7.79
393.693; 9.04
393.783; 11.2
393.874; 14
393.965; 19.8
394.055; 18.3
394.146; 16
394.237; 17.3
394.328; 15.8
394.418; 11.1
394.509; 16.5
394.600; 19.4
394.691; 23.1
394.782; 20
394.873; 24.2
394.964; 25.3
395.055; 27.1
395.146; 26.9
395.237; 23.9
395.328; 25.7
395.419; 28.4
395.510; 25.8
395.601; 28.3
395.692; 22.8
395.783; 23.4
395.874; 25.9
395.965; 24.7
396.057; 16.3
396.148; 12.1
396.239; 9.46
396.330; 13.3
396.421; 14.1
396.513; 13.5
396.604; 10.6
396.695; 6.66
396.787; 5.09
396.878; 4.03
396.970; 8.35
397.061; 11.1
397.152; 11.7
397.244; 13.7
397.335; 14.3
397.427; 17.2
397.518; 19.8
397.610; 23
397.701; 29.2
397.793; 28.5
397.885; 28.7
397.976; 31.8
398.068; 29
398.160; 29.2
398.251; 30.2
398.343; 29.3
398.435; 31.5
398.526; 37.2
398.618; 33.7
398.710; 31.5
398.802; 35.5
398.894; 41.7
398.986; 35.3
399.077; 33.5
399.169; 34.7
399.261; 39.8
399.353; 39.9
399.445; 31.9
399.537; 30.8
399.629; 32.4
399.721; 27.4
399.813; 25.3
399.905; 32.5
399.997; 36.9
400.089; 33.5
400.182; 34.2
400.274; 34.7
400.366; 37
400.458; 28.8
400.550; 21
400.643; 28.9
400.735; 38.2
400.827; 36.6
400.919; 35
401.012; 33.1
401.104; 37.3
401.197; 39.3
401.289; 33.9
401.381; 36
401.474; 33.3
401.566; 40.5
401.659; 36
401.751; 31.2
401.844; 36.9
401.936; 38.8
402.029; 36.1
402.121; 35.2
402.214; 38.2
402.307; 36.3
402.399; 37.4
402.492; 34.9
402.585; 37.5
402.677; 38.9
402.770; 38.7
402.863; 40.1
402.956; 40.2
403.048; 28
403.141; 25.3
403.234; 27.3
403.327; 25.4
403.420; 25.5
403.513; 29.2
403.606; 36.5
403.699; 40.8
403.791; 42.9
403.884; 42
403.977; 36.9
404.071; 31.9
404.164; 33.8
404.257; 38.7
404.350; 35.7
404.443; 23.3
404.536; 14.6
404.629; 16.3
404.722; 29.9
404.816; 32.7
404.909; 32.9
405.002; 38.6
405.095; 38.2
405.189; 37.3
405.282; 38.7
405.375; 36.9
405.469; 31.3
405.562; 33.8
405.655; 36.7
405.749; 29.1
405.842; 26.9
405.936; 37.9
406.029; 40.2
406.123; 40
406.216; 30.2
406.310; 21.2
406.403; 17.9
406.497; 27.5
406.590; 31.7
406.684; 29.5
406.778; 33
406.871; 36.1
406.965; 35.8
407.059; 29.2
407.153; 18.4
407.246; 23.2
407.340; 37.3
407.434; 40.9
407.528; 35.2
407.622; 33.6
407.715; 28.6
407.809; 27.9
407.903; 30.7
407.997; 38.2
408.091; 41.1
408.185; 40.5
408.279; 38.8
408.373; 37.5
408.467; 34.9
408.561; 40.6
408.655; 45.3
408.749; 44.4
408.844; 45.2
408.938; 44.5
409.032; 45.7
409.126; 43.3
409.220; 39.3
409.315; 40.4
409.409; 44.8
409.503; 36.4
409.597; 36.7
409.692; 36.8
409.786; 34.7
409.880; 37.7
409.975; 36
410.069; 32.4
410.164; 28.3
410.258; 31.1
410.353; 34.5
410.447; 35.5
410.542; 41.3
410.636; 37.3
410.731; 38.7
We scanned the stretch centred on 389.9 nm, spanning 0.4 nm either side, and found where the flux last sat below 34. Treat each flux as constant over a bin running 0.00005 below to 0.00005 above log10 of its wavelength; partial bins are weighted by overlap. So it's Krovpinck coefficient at 390.263 nm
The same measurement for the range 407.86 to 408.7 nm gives 407.903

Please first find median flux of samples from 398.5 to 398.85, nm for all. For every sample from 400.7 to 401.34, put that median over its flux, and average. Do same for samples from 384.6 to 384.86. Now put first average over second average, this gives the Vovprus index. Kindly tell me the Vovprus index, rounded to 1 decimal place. 0.6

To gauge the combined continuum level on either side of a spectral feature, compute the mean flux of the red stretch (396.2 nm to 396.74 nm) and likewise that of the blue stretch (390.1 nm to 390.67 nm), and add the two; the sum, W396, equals 30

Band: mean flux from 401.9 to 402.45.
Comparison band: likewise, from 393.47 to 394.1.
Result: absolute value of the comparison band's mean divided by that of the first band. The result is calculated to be 0.33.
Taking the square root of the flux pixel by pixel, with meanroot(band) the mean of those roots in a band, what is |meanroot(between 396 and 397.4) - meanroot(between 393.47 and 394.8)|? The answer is 0.5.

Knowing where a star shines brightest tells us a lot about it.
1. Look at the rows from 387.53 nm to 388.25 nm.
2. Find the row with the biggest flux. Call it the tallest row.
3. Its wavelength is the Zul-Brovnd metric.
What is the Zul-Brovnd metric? 387.576 nm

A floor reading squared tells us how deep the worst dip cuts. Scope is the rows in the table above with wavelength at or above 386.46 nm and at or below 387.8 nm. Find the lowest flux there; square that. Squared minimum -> 166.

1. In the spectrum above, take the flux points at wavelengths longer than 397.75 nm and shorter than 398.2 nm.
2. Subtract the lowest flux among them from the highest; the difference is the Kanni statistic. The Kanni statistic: 3.3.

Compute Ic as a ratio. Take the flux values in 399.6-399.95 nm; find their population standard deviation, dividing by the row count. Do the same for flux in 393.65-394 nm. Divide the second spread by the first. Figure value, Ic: 1.3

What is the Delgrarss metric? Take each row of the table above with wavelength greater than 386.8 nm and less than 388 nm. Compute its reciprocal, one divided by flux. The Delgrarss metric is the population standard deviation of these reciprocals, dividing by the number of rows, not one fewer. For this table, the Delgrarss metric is 0.018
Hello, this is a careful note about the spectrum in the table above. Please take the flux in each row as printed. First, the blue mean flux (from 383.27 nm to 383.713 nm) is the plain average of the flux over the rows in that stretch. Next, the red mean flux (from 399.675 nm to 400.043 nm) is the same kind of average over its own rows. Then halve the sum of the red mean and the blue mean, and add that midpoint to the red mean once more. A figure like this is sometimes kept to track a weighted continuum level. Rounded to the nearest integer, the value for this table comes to 50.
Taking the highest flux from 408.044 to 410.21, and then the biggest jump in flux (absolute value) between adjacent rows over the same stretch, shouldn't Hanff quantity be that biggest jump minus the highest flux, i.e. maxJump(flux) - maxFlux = -37.3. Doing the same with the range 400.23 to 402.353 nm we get -31.2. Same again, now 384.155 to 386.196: -18.7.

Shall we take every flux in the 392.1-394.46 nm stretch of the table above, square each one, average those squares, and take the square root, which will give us 13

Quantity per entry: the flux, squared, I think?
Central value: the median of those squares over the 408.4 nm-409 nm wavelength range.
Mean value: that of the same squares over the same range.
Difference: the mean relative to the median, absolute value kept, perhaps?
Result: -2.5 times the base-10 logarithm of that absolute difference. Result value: -5.5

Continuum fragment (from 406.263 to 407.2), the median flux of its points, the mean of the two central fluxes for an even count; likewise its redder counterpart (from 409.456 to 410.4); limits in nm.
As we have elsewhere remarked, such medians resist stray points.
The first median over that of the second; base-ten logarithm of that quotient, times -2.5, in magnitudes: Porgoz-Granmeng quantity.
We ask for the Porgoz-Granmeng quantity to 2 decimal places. 0.20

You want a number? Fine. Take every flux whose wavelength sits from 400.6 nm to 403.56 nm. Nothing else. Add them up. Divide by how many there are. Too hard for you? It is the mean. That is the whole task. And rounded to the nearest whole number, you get 35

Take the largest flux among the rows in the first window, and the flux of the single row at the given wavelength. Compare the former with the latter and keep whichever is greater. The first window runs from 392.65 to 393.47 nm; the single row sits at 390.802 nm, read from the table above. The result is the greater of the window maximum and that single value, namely 24.9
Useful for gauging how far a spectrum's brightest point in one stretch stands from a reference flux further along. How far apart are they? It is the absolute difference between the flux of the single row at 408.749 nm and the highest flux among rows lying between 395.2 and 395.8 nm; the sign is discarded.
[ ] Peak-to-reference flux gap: 16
